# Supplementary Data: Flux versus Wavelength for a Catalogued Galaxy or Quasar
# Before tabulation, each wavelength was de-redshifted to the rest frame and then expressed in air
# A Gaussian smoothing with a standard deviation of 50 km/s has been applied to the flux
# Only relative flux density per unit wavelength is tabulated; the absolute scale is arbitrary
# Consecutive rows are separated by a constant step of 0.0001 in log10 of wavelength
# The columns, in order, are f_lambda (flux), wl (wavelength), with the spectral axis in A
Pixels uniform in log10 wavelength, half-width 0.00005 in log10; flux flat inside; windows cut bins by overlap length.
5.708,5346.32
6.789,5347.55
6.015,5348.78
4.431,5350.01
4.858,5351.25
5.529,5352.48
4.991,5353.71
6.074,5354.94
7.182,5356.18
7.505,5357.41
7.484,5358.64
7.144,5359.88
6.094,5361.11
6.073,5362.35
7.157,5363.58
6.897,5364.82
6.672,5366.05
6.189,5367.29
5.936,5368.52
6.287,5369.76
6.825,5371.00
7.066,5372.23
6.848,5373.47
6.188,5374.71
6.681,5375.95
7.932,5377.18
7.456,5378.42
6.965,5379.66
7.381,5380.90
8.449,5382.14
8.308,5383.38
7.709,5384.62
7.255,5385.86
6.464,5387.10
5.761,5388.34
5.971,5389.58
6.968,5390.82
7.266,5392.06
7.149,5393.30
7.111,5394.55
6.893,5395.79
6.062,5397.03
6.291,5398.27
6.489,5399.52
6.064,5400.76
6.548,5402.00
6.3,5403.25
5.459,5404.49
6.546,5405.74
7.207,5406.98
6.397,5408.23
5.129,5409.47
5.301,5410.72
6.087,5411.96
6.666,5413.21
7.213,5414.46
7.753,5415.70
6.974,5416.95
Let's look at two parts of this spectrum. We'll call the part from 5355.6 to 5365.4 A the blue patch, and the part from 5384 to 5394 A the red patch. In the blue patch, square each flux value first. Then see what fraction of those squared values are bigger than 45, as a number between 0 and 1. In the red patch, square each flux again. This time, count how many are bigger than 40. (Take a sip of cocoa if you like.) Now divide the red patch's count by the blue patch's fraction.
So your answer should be 8.0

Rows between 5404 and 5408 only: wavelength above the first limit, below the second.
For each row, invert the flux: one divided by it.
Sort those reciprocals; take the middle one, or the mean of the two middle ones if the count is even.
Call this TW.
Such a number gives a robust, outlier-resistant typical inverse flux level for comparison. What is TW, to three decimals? 0.153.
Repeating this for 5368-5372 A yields 0.159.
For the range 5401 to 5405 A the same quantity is 0.159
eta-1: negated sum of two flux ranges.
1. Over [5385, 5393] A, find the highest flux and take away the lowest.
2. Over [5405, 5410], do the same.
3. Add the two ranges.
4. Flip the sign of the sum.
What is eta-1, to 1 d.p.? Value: -3.6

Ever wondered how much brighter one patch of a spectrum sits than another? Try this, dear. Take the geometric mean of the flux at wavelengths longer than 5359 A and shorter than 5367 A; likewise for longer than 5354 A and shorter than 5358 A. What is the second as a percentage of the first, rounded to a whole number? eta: 104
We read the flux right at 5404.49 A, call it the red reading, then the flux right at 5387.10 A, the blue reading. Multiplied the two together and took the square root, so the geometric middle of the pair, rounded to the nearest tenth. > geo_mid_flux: 5.9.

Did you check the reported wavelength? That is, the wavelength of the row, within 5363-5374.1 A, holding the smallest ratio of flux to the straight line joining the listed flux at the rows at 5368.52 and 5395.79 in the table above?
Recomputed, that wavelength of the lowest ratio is 5368.52 A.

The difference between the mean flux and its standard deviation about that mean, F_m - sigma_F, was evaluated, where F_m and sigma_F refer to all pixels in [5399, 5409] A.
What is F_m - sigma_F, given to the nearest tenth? 5.9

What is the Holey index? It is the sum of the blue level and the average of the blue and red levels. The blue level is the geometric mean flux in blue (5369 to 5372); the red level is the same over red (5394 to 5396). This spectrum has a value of 13.3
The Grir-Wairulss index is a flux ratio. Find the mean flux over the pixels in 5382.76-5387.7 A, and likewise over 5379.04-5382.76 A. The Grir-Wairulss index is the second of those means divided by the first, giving 1.02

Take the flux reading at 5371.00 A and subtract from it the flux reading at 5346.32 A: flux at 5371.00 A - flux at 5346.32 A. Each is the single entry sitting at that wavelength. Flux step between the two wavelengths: 1.1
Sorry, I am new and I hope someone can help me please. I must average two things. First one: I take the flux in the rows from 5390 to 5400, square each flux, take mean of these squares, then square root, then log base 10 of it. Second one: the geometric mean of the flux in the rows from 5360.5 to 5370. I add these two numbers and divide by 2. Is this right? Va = 3.62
